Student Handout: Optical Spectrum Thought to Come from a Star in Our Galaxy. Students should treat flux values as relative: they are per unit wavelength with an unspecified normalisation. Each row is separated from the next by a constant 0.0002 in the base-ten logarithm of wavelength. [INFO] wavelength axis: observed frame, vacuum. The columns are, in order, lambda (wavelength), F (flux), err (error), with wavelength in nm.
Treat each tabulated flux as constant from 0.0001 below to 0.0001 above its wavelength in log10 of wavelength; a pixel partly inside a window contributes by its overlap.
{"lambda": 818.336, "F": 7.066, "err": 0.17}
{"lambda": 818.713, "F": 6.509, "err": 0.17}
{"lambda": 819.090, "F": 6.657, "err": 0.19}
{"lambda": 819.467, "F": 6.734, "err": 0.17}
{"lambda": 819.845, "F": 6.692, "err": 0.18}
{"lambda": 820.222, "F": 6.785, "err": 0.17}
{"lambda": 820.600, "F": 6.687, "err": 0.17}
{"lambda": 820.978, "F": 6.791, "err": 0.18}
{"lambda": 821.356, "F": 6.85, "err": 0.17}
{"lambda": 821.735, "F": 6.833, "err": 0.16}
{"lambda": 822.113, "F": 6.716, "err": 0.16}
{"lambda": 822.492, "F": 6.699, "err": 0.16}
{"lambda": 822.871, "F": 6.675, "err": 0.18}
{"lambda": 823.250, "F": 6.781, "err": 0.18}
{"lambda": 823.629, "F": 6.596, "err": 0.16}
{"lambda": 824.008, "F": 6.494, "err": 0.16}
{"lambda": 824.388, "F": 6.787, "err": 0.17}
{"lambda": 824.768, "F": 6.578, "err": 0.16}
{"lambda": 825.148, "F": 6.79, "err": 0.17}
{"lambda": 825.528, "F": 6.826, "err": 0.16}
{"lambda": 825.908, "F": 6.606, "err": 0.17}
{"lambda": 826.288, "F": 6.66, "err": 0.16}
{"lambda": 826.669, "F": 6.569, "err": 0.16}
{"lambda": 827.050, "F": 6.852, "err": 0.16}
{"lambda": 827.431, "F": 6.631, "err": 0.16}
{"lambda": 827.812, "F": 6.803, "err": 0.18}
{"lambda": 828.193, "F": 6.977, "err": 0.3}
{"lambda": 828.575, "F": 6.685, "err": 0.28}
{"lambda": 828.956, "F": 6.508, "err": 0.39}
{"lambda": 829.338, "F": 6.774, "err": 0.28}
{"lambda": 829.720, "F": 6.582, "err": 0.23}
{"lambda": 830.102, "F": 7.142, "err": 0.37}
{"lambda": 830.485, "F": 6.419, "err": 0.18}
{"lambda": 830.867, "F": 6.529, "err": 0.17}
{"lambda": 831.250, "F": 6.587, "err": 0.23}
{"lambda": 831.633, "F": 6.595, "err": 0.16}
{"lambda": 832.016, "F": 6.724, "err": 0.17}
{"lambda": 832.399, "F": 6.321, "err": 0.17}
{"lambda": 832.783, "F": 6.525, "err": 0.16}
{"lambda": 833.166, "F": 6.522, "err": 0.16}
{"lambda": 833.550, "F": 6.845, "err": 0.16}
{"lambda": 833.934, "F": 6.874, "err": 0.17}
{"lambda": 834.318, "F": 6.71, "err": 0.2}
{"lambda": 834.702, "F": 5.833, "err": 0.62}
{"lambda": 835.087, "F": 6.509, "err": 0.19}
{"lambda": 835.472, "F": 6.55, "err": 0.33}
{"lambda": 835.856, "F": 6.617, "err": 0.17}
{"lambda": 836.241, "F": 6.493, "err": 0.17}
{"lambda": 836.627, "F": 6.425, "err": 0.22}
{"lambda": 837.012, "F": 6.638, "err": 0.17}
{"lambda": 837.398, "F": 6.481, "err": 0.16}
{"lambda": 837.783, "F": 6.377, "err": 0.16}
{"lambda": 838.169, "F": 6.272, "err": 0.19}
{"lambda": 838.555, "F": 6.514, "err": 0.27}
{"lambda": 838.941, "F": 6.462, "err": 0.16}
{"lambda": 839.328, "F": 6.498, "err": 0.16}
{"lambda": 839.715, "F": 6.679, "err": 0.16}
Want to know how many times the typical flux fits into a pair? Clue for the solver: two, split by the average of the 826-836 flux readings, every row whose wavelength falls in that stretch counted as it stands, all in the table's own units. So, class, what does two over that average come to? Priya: 0.302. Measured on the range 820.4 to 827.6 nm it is 0.298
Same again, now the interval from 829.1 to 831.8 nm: 0.300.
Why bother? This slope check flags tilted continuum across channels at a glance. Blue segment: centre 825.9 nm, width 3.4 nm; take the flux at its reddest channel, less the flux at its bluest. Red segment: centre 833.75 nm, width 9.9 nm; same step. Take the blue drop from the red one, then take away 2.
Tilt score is -1.84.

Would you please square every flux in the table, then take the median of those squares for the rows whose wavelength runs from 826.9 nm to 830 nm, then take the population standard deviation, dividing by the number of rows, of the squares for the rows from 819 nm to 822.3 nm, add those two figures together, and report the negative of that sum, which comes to -46.2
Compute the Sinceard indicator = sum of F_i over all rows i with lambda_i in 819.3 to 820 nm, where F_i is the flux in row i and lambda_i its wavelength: 13.43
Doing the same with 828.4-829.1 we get 13.19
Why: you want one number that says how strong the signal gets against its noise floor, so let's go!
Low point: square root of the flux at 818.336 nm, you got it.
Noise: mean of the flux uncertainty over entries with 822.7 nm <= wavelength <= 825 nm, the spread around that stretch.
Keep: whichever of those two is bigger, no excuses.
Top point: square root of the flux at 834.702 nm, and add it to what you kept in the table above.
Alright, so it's 5.073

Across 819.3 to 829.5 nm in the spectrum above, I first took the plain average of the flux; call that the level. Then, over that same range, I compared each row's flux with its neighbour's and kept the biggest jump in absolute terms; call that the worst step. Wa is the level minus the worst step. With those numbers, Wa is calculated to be 6.4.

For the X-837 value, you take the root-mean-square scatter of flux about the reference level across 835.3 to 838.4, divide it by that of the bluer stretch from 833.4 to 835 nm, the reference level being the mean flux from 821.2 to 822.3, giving 0.69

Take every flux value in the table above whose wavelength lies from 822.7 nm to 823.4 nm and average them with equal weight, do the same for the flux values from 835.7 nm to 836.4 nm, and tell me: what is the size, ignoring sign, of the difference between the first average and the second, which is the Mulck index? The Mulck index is 0.17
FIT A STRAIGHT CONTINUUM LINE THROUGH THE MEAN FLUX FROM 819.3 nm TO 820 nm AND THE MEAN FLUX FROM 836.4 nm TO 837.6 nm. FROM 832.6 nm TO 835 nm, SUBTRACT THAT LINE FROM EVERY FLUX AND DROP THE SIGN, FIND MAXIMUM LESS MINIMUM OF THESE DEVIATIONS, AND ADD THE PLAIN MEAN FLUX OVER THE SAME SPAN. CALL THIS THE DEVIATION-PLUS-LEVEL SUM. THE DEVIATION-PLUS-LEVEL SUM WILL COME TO 7.22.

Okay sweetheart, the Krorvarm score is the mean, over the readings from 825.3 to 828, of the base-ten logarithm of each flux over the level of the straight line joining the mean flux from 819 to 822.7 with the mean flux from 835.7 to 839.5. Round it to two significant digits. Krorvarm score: 0.0036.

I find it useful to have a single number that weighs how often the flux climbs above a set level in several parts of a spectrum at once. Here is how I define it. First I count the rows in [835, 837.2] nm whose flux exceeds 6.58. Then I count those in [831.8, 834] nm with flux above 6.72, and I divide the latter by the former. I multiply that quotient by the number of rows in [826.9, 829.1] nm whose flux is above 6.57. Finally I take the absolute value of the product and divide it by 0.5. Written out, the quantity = 15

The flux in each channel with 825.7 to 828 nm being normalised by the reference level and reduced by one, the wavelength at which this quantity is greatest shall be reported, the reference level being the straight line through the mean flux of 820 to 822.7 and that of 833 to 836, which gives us 827.050 nm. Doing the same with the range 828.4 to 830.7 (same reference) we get 830.102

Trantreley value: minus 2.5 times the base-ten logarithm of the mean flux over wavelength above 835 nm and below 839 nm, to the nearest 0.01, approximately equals -2.03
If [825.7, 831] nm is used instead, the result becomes -2.06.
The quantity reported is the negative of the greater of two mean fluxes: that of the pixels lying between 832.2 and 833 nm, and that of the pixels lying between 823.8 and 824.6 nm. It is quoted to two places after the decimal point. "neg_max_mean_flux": -6.64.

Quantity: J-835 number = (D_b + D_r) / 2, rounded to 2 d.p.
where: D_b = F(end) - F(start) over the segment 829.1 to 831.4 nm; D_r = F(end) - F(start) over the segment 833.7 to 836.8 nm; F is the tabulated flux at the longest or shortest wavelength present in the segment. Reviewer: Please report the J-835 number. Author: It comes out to -0.32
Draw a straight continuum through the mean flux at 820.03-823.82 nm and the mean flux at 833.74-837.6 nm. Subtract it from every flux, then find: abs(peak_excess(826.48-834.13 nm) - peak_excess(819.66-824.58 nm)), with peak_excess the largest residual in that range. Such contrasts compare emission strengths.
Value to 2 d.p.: 0.44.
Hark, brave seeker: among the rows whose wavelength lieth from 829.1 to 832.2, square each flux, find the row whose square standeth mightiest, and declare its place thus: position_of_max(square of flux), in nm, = 830.102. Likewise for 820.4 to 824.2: 821.356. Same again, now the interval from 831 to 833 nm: 832.016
